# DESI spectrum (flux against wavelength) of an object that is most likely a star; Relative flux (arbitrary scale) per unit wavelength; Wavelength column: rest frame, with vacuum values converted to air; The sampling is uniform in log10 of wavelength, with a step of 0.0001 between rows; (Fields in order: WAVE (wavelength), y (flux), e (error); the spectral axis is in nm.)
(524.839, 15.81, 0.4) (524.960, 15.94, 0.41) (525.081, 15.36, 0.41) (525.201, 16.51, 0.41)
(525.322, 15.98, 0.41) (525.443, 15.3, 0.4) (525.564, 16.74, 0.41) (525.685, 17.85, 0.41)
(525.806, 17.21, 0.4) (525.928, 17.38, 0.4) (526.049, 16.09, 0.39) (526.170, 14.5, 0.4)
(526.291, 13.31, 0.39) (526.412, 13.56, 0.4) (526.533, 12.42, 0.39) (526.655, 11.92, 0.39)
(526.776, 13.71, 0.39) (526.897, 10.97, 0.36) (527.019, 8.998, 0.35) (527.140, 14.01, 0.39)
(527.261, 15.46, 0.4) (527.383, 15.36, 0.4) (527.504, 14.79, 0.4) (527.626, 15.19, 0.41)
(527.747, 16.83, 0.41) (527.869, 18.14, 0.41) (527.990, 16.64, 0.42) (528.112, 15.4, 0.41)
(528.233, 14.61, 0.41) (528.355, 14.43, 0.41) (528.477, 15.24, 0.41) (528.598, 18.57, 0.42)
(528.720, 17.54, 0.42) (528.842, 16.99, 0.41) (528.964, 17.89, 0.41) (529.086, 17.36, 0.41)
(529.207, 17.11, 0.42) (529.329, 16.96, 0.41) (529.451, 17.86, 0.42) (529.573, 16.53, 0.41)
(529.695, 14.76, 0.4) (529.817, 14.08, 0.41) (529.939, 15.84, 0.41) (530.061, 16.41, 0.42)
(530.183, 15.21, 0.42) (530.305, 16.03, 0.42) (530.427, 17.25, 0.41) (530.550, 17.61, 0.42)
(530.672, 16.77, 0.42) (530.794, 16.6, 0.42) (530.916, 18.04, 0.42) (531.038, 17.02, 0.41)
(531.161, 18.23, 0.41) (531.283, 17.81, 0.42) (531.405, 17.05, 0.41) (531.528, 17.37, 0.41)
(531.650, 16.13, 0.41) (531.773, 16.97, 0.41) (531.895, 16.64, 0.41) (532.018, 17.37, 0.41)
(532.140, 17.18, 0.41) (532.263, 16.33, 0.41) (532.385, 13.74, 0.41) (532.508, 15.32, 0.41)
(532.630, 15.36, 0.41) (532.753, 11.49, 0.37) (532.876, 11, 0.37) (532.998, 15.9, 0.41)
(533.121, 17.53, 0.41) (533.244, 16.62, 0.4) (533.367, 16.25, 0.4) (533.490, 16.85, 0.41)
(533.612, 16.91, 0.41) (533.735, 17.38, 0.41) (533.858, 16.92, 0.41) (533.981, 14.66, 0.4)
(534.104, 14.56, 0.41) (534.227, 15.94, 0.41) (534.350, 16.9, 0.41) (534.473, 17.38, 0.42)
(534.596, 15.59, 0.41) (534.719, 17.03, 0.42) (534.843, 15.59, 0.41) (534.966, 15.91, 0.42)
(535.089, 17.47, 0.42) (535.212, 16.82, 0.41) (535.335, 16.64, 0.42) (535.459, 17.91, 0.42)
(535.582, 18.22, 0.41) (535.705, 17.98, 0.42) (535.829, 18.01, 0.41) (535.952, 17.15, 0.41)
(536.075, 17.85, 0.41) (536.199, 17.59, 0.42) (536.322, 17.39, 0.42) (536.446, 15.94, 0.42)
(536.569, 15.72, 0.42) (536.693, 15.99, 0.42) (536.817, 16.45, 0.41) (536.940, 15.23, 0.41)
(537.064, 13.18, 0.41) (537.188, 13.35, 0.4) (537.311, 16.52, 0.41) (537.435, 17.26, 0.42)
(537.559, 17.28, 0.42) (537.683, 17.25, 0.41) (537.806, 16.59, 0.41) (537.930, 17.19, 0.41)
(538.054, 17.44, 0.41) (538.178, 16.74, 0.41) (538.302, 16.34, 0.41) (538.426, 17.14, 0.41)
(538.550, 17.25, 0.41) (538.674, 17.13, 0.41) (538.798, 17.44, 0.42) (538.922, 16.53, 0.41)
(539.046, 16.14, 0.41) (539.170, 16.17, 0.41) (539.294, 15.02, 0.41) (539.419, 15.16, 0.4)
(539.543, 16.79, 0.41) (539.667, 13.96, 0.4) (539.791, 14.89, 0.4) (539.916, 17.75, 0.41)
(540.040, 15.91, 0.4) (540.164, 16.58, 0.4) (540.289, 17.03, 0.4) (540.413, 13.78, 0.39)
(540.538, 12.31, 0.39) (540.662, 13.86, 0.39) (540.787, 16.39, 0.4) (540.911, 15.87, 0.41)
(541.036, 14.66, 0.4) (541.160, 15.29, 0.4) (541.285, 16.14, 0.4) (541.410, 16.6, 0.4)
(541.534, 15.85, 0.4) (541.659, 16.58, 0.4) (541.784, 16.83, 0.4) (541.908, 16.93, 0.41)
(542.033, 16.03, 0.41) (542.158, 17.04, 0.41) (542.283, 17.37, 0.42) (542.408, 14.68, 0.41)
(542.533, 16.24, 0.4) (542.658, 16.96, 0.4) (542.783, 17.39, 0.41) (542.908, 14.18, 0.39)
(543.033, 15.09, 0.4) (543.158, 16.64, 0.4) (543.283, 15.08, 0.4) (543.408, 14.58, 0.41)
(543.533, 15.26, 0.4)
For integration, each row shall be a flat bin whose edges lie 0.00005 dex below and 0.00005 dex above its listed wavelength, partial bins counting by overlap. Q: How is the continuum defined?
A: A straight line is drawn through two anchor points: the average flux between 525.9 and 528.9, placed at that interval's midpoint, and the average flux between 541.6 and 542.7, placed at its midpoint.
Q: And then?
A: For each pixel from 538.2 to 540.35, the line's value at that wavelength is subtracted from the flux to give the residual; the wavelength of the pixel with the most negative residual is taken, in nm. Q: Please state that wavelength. 539.667 nm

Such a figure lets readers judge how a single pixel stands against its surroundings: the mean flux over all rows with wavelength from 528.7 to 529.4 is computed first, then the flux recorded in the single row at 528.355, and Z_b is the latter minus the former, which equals -2.9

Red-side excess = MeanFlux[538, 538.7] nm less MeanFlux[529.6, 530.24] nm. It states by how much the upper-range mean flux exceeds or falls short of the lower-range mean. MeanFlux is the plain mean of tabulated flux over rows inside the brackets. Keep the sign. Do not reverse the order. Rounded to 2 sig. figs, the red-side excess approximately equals 1.7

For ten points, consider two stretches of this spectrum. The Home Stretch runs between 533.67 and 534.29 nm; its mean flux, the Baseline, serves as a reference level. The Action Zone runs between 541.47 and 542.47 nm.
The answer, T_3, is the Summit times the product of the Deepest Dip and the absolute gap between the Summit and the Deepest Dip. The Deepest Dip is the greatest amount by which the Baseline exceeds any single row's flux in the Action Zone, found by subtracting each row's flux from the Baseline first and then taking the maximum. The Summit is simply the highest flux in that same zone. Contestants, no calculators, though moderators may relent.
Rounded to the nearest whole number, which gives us 340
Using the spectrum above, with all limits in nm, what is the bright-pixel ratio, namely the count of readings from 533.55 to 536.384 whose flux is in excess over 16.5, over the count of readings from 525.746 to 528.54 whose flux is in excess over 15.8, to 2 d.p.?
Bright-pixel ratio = 2.83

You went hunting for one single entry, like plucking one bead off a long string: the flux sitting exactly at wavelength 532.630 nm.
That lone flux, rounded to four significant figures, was 15.36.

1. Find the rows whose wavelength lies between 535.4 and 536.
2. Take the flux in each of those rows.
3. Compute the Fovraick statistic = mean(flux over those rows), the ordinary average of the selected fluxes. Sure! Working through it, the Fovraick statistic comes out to 17.9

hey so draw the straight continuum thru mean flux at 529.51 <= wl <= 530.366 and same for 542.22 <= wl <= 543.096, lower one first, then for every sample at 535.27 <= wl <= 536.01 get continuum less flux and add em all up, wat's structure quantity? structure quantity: -11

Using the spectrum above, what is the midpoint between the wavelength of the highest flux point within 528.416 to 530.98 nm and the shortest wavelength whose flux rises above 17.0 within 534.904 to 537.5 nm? 531.84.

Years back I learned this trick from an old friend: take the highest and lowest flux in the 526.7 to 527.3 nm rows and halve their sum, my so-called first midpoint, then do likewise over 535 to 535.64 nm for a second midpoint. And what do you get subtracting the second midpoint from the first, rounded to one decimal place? -5.2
